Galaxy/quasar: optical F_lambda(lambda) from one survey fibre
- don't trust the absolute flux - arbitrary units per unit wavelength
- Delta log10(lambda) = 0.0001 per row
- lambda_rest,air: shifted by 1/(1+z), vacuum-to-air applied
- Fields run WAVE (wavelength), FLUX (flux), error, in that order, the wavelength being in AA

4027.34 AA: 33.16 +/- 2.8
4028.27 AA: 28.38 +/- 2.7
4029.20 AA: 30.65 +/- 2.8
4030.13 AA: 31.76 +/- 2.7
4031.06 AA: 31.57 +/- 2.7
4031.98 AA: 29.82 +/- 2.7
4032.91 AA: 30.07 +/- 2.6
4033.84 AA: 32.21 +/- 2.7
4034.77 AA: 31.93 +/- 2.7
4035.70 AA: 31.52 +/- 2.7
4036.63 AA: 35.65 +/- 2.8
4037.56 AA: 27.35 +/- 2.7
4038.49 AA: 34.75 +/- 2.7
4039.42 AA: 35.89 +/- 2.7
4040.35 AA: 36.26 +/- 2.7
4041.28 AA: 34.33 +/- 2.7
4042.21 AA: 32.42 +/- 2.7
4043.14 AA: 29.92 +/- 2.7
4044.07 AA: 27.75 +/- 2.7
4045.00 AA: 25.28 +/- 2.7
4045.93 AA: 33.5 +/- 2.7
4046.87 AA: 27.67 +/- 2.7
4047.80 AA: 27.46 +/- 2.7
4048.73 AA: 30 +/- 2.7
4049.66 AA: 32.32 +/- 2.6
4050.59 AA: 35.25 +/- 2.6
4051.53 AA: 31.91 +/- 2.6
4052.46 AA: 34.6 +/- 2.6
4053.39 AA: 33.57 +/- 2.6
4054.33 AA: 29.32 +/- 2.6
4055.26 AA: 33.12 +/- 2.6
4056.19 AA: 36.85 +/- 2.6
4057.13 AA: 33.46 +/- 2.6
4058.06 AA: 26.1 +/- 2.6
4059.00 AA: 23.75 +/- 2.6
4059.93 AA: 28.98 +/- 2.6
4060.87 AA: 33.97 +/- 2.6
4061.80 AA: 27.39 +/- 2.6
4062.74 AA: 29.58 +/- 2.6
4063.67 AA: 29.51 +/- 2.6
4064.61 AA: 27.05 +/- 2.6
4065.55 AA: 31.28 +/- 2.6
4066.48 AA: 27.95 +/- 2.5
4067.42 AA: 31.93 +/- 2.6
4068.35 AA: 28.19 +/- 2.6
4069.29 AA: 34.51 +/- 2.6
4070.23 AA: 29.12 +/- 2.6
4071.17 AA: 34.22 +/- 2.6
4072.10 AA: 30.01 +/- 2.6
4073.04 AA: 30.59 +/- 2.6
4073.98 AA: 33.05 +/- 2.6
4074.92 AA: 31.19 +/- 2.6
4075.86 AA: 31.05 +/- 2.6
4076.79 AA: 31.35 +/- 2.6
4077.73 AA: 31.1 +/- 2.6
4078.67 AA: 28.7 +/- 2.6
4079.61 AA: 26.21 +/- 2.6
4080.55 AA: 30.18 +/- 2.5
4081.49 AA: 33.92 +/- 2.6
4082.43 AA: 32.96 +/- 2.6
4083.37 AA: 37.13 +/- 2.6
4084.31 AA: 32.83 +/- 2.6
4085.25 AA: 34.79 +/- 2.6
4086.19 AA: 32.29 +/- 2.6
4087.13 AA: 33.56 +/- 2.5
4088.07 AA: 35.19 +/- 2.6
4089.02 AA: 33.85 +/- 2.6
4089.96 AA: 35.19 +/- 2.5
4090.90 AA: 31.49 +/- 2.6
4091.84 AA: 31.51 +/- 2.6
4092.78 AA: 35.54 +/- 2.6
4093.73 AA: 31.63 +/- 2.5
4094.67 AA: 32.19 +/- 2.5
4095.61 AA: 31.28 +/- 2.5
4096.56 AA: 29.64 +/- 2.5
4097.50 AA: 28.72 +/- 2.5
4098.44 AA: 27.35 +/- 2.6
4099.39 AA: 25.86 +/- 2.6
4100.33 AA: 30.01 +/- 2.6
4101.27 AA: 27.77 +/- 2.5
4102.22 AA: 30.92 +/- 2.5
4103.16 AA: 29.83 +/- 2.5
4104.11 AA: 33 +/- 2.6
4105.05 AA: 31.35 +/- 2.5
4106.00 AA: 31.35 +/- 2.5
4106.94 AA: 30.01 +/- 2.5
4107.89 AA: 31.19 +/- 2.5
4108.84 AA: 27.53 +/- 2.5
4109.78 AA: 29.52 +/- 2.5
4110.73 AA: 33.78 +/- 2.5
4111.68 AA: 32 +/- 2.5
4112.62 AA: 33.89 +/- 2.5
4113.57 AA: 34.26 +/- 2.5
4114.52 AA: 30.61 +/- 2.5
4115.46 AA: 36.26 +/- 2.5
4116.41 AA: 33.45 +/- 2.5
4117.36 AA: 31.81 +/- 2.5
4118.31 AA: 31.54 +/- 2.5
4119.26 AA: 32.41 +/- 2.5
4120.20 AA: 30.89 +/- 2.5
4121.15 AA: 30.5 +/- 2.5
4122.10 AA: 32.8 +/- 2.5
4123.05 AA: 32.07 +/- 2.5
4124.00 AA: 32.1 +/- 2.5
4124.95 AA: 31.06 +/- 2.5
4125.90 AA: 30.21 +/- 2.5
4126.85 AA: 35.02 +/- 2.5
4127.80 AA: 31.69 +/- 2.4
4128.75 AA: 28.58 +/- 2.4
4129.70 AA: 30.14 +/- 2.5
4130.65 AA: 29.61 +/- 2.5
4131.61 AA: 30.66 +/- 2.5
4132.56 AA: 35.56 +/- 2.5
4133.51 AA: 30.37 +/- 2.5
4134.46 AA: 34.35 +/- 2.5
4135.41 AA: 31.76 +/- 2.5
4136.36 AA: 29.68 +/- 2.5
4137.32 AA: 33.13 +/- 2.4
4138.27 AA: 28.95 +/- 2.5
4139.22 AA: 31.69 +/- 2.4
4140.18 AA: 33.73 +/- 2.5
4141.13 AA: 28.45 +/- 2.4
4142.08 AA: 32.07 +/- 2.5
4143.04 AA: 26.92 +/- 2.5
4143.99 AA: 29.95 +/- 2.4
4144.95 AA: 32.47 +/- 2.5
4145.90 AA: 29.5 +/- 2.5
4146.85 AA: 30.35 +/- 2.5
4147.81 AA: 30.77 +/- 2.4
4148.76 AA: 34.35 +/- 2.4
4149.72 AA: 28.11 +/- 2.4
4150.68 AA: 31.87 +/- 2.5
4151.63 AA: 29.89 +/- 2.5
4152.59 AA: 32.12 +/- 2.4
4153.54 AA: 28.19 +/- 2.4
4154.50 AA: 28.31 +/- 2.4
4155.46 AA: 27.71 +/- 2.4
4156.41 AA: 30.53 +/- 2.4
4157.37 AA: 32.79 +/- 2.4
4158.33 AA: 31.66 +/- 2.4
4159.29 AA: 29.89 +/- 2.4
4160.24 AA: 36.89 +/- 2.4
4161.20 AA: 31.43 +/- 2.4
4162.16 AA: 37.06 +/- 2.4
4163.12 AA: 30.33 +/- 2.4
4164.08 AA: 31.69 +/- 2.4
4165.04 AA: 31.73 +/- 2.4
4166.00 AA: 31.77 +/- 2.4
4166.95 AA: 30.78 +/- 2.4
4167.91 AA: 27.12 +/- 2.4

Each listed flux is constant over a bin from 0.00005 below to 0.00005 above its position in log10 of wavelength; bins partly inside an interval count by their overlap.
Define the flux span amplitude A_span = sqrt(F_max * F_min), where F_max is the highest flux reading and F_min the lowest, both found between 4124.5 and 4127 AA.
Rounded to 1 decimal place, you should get 32.5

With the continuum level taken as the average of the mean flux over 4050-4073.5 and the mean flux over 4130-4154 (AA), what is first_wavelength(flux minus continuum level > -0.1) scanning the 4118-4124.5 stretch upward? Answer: 4118.31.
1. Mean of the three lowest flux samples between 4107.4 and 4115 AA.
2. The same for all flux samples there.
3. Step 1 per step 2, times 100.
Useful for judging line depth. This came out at 92.5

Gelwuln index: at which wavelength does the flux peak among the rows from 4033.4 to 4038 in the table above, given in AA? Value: 4036.63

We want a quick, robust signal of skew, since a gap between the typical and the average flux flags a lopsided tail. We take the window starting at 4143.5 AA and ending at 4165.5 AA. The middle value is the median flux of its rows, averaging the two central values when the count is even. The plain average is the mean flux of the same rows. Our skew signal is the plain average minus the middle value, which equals 0.43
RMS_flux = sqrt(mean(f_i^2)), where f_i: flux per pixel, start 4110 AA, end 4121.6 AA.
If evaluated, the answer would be 32.7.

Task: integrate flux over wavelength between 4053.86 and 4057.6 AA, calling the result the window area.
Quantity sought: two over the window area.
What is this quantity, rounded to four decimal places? 0.0161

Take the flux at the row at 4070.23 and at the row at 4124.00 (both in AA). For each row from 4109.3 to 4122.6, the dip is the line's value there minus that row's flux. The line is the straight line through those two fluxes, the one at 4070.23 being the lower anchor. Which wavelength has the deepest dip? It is 4109.78 AA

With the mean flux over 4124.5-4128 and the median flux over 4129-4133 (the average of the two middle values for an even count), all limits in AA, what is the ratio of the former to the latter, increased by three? 4.05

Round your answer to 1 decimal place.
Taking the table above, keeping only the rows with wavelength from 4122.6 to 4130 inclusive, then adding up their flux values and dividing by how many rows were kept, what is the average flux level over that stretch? 31.4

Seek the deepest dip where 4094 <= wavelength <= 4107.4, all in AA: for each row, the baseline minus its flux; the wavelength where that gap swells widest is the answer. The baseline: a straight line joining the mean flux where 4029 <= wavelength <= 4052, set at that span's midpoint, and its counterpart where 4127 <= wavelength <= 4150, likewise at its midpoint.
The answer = 4099.39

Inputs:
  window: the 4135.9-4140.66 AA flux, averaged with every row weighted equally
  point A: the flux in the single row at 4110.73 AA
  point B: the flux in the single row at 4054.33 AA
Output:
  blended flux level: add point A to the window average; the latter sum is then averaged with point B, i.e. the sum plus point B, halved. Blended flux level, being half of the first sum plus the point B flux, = 47.3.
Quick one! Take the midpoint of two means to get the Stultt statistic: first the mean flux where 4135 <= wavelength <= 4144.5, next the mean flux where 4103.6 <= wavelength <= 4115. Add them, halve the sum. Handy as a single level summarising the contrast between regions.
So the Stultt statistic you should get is 31.1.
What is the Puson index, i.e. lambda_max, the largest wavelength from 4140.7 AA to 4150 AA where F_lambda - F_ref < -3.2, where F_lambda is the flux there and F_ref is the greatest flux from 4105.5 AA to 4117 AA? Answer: 4149.72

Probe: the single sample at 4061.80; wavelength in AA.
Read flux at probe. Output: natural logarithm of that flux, 3.31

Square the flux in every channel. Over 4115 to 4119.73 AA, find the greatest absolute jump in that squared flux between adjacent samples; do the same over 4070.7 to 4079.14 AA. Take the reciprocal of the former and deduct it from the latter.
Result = 270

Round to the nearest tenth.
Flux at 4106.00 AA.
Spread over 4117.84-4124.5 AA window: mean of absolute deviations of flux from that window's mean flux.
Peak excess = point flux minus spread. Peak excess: 30.7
